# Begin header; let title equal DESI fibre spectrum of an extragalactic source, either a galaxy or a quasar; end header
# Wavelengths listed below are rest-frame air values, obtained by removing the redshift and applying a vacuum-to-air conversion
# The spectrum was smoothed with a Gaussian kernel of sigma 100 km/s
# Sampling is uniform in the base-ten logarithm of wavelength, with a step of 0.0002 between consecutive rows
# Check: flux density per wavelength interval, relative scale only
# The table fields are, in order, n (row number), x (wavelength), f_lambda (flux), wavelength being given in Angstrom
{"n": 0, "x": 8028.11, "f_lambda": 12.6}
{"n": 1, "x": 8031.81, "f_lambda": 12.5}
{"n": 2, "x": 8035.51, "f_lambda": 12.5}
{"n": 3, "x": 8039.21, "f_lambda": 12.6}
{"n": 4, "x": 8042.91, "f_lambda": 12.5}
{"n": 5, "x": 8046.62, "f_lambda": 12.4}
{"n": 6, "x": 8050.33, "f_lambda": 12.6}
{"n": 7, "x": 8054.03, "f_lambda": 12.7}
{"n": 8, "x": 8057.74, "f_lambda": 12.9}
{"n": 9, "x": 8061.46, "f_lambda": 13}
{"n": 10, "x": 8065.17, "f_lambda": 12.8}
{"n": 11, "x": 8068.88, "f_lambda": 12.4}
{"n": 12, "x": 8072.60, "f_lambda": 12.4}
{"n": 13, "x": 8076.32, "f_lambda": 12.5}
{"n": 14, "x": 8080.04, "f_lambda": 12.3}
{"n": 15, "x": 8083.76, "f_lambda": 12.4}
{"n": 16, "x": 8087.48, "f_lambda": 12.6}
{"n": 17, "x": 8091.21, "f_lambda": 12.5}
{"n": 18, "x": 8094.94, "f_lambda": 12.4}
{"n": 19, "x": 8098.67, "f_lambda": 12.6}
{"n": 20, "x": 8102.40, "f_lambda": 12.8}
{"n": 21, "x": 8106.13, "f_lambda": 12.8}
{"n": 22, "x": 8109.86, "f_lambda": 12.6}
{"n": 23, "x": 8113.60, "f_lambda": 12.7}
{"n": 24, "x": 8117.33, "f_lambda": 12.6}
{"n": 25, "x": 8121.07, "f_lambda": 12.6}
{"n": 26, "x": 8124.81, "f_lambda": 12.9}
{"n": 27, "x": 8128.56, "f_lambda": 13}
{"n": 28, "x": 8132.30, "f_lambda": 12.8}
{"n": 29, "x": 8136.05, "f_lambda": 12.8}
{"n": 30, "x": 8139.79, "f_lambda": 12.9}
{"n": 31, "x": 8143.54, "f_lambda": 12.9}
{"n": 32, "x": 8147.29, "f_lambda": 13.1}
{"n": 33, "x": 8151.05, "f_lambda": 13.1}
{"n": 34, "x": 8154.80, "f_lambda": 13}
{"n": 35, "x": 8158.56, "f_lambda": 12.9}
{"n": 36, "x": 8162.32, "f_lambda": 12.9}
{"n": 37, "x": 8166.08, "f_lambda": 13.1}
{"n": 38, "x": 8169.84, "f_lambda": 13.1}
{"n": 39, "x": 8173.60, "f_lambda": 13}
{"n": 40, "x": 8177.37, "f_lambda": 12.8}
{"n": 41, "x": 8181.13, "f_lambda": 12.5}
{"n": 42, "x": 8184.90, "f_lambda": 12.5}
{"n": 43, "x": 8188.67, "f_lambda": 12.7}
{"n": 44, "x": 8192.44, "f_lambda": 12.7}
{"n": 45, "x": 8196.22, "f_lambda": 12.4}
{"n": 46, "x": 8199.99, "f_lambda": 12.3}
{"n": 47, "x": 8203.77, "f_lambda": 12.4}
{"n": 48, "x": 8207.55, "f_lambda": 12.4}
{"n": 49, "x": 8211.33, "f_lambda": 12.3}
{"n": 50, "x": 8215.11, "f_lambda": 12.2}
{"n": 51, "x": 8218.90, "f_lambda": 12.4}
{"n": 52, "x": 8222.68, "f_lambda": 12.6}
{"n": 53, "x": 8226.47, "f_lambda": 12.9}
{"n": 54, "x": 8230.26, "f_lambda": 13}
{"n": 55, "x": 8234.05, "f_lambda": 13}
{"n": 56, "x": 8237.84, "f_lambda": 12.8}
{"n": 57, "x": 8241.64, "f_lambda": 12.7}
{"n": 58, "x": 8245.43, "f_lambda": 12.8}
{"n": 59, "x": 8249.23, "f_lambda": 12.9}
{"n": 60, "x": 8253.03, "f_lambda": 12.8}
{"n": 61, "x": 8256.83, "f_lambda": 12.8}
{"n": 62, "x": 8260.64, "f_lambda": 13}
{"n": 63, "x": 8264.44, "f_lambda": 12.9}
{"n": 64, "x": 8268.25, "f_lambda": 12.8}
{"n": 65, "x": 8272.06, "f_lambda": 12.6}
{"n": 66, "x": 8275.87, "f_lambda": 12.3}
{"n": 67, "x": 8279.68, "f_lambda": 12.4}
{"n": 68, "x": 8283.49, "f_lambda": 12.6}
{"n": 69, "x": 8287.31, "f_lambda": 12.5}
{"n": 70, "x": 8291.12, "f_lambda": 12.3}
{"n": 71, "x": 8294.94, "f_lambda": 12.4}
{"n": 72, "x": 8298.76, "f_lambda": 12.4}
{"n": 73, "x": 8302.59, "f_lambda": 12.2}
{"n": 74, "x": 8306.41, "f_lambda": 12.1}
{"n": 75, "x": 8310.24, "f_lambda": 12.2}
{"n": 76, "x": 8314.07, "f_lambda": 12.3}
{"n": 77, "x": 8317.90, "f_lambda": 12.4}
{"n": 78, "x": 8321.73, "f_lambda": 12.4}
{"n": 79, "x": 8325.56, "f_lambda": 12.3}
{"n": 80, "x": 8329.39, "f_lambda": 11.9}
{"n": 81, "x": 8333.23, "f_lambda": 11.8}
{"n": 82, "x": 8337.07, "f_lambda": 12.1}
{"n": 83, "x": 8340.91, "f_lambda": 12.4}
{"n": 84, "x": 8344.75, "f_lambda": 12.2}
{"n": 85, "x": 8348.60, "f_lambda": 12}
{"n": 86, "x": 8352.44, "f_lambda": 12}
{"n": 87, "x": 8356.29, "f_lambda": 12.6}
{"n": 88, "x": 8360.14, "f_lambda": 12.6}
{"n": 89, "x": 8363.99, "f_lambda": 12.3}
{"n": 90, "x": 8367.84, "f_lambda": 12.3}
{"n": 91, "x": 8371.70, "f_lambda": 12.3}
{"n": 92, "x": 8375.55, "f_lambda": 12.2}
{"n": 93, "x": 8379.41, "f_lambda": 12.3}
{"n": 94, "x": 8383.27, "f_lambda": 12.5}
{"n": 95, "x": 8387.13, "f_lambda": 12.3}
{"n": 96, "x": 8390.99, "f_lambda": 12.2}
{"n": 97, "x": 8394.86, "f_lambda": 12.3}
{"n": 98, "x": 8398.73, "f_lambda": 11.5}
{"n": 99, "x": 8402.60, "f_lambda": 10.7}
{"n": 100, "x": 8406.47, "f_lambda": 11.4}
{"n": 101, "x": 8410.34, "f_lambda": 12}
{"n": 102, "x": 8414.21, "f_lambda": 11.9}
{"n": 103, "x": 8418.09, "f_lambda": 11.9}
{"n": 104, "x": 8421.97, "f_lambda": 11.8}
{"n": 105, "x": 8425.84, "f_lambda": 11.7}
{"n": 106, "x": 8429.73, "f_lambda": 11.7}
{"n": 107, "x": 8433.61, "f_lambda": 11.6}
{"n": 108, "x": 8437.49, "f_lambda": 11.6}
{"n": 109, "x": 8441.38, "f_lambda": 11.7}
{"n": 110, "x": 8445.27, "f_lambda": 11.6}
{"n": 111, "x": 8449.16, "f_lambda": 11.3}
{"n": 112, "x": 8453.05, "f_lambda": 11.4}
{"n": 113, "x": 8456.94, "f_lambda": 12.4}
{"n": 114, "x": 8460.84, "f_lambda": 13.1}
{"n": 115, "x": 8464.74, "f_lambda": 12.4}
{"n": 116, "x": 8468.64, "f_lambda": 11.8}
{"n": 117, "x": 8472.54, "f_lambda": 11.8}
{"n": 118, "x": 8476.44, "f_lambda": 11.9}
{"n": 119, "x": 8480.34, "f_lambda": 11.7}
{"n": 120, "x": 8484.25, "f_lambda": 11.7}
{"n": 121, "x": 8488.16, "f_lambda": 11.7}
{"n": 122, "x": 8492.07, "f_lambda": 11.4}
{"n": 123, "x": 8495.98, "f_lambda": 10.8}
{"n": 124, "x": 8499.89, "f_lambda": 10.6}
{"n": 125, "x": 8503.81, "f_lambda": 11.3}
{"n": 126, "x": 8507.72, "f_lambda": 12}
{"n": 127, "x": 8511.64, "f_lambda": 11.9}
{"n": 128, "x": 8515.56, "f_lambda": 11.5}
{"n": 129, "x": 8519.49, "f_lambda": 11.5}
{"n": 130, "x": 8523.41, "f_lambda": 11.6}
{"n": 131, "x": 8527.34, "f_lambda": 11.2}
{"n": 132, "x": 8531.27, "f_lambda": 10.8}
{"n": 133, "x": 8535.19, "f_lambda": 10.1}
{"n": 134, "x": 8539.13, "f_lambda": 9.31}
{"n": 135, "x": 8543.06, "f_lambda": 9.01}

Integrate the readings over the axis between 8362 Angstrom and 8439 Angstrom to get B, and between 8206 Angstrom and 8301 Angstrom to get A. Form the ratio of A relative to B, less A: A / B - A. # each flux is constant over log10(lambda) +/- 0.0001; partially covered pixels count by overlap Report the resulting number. -1199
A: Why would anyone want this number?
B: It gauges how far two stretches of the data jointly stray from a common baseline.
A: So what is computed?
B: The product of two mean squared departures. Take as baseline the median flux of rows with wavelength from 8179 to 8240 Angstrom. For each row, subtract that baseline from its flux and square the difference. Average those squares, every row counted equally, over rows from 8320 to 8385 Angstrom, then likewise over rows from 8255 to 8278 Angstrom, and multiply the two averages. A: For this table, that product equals 0.01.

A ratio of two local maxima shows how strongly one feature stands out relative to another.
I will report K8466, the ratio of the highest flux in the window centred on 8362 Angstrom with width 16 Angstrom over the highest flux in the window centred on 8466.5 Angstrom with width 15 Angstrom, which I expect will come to 0.96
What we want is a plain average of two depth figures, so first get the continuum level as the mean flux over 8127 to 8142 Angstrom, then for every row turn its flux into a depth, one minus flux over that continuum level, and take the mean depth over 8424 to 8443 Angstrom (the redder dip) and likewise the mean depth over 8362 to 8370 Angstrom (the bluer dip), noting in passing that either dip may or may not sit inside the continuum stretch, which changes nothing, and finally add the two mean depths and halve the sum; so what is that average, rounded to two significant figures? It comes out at 0.070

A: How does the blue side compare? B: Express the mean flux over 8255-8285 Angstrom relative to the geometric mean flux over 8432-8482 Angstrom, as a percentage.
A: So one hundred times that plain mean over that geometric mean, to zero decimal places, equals 107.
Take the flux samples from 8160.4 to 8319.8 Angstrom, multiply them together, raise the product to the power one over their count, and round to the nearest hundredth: 12.60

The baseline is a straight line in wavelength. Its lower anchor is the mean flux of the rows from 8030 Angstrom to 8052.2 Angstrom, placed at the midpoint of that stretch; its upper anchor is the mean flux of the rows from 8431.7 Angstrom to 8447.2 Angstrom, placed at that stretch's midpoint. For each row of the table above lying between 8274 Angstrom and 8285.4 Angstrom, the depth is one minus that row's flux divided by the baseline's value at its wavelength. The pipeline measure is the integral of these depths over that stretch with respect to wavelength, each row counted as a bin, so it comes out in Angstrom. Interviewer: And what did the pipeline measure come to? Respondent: -0.43 Angstrom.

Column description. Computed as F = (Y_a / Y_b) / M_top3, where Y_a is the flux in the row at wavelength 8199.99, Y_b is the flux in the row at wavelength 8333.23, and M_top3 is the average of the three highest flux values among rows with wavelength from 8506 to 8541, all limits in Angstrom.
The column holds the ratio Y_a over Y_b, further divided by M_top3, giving 0.0881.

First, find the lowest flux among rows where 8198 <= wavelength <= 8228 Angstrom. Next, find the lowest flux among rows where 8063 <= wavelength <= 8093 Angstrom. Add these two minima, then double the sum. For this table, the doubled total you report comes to 49.0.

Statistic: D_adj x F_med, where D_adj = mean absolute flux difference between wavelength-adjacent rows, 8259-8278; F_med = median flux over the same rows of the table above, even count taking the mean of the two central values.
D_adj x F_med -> 2.2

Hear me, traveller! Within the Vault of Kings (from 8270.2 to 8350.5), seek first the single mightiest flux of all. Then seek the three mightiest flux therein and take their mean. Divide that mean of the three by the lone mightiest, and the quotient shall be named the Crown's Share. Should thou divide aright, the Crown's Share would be 1.00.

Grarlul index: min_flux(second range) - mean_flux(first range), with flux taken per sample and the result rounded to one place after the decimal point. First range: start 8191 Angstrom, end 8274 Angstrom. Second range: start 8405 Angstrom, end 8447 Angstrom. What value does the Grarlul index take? -1.3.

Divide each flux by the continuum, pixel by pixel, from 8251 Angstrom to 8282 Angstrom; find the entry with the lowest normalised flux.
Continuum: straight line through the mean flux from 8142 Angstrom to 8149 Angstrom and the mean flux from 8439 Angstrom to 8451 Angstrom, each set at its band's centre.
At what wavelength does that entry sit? 8275.87 Angstrom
